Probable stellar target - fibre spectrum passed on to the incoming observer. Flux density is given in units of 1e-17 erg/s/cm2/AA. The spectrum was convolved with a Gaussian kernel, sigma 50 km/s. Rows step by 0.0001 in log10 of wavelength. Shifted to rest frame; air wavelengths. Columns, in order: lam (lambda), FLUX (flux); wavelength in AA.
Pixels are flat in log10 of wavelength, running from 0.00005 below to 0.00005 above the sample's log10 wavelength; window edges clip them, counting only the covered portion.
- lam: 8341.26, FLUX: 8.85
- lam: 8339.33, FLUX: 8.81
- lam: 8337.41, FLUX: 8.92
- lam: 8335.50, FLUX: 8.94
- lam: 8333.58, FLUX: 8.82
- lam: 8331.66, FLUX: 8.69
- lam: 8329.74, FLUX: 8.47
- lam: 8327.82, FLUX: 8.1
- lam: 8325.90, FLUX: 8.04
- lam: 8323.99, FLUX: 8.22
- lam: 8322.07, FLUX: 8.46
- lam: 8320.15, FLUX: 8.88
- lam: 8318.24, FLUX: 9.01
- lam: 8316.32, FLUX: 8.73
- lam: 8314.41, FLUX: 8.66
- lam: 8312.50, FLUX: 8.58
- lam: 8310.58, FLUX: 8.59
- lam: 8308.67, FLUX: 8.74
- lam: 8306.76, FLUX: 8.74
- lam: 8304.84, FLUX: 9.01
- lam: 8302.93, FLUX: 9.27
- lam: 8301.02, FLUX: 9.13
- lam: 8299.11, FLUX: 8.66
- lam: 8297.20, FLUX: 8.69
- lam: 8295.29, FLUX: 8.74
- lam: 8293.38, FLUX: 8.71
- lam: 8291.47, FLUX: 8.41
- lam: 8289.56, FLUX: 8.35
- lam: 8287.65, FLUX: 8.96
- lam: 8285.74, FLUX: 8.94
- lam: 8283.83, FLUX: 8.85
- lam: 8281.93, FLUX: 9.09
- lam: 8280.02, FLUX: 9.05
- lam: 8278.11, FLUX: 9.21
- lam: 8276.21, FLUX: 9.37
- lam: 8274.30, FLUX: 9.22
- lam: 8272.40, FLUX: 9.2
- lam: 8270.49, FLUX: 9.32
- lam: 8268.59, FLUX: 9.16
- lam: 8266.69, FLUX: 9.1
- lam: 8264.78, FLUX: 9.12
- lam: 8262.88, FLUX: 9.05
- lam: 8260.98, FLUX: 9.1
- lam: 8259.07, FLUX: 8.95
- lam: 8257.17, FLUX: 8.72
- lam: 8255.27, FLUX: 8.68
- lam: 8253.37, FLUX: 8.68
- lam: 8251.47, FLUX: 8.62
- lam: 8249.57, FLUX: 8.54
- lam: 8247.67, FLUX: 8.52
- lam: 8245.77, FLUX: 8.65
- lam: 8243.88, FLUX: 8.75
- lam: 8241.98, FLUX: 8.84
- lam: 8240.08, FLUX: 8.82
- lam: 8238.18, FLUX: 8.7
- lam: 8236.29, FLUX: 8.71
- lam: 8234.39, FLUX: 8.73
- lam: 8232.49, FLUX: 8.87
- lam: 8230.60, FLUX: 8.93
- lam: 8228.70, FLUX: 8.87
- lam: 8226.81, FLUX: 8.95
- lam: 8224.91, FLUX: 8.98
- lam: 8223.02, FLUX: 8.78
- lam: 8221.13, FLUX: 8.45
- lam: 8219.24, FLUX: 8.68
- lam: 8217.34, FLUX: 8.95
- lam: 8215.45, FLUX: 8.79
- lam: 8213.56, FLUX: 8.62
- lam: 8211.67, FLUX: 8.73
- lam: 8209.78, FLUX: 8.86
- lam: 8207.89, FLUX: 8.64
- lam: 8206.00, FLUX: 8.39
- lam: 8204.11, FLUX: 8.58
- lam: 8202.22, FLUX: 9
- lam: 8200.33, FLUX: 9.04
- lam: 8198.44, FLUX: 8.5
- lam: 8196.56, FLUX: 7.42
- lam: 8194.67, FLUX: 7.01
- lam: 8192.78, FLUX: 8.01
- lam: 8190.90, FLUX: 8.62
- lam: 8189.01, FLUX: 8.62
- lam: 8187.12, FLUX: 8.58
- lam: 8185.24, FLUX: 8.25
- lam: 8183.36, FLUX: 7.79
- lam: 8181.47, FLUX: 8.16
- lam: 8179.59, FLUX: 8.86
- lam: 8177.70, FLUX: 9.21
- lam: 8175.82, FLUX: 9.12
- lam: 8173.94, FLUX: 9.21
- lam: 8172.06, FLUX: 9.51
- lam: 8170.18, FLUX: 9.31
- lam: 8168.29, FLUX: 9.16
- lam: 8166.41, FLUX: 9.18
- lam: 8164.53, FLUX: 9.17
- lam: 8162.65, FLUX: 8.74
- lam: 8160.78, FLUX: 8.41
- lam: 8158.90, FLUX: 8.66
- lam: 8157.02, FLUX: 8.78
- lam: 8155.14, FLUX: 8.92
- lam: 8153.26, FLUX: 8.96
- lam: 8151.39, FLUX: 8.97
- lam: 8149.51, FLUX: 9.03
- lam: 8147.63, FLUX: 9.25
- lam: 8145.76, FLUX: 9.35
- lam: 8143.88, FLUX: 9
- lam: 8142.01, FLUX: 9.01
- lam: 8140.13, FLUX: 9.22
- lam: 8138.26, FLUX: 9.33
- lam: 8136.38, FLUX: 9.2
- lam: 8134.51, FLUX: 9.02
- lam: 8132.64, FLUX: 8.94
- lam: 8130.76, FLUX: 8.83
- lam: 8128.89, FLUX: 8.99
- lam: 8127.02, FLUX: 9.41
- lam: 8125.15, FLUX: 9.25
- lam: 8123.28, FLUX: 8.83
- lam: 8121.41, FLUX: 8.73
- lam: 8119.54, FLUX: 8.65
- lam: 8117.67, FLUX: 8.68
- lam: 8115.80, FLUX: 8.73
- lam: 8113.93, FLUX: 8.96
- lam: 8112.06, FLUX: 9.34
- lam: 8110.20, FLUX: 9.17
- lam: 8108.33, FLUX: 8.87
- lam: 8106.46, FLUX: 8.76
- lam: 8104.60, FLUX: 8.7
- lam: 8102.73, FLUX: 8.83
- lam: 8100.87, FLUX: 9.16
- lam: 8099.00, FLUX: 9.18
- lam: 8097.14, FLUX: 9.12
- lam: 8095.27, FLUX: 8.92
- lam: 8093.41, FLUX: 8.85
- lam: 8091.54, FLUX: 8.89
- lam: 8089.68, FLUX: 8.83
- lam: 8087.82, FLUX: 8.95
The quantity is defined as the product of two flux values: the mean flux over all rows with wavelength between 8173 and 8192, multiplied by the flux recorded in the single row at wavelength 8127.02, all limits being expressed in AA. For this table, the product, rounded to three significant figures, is 81.3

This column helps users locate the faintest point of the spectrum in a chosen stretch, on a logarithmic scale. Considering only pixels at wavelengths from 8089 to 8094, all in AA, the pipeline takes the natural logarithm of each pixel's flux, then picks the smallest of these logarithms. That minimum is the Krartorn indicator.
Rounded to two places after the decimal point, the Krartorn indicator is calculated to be 2.18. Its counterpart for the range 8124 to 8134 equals 2.18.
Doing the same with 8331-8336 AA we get 2.16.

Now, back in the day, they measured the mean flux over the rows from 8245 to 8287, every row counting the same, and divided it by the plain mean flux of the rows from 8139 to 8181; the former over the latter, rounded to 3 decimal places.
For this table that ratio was 0.991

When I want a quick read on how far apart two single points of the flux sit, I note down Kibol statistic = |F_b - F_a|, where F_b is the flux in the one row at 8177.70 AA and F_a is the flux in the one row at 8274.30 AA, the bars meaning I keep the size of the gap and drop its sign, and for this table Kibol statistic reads 0.01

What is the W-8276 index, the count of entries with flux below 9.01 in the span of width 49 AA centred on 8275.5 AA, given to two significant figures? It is 14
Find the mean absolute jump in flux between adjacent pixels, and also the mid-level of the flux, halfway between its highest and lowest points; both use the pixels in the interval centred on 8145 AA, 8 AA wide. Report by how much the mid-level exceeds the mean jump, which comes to 9.02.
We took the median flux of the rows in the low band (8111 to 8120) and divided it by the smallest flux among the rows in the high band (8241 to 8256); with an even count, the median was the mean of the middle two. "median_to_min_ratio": 1.02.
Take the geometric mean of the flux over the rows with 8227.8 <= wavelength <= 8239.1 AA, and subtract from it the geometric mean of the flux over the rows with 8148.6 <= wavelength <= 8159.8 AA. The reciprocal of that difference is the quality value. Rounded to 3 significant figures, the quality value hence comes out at -11.8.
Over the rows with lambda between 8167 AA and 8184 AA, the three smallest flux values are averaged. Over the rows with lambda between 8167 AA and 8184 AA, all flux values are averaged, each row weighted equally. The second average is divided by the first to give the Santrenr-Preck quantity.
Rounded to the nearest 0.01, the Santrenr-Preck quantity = 1.08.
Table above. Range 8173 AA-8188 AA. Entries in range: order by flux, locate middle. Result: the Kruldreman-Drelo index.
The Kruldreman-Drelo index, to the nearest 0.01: 8.72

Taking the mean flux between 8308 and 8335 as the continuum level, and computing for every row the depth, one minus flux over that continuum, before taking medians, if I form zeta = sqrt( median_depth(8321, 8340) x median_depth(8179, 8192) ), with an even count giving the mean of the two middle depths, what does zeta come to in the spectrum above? 0.001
